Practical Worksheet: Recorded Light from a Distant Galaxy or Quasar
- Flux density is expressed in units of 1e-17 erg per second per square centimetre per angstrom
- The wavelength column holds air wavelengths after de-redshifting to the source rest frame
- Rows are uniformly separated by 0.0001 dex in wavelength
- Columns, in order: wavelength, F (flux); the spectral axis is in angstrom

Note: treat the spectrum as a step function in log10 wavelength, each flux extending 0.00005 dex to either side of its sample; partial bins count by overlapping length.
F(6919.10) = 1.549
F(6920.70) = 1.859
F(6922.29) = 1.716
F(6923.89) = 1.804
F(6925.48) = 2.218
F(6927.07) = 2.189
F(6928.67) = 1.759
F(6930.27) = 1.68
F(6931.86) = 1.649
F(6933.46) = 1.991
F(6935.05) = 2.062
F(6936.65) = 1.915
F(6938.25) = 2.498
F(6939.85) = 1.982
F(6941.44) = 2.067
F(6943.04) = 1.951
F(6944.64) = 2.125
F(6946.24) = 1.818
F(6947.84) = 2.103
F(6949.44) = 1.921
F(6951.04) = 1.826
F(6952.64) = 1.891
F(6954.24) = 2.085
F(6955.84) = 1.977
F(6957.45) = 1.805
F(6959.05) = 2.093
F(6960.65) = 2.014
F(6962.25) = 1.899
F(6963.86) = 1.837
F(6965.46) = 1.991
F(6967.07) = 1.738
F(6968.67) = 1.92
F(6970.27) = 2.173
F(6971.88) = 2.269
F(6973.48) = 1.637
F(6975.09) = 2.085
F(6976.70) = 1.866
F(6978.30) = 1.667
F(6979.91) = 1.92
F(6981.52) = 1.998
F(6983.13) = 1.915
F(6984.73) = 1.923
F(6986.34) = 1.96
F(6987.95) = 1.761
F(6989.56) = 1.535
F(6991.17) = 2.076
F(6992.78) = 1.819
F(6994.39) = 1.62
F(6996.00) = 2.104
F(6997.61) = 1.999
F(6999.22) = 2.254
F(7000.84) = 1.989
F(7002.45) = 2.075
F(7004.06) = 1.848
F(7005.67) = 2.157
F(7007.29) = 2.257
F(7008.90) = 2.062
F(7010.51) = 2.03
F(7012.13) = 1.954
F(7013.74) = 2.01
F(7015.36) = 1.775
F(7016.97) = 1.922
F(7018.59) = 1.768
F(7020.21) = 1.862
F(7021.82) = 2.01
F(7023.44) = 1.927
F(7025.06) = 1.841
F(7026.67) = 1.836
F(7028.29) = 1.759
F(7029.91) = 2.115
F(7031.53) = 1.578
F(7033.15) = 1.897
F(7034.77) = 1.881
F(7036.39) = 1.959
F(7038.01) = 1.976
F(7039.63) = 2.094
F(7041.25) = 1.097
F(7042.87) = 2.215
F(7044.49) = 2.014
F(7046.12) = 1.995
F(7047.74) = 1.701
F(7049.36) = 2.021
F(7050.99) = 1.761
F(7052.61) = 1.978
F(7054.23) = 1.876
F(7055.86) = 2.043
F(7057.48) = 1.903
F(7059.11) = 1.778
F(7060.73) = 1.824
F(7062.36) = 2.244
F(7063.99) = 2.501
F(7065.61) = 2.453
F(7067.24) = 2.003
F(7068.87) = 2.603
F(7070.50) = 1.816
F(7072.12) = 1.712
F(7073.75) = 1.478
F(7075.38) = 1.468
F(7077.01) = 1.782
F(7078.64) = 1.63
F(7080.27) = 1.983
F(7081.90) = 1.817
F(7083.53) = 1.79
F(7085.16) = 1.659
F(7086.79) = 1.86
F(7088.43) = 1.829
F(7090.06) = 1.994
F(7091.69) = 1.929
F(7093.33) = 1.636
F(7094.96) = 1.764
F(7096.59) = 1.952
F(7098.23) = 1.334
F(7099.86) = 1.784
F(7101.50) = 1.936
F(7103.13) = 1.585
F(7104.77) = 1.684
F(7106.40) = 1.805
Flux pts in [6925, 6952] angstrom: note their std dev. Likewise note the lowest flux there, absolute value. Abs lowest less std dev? 1.44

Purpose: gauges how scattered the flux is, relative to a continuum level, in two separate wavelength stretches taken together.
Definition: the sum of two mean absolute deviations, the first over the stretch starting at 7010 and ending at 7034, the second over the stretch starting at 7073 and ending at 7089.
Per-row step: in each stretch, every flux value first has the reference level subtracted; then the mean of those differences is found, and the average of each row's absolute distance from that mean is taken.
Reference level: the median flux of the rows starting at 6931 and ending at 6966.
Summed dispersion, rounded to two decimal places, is 0.24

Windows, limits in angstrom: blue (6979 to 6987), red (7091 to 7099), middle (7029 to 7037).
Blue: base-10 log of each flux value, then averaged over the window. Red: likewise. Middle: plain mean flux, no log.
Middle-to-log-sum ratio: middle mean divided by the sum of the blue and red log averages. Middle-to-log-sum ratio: 3.62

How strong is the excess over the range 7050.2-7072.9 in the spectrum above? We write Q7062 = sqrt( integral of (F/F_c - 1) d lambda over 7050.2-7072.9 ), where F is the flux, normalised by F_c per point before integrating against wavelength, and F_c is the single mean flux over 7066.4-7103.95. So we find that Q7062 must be 1.7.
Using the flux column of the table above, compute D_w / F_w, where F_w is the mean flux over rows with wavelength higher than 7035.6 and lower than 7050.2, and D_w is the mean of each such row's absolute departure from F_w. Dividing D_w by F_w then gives 0.117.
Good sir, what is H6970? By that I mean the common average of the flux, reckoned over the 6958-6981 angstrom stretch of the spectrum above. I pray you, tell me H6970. 1.94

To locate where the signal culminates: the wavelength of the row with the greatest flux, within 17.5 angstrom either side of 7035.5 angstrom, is 7042.87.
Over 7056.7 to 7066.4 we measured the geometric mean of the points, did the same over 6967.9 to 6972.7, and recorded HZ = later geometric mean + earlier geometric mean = 4.21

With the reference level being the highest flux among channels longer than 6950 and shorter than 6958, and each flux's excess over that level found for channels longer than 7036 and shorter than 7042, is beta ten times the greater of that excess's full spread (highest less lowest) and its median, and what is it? 10.0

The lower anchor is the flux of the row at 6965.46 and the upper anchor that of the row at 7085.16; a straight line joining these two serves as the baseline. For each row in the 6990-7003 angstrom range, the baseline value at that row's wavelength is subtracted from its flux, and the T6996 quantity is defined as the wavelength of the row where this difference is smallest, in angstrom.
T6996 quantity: 6994.39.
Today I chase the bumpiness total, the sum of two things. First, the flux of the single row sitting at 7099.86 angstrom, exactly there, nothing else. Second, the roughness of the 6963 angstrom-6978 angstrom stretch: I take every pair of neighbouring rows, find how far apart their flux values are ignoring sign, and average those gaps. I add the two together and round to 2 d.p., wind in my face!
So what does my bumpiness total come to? 2.06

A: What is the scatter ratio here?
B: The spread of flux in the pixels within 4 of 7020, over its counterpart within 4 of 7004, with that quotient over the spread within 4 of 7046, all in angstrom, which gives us 3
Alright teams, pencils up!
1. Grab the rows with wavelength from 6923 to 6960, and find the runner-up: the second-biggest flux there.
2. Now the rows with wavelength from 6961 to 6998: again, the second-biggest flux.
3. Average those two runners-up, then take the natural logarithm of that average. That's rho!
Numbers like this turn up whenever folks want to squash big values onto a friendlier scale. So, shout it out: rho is 0.786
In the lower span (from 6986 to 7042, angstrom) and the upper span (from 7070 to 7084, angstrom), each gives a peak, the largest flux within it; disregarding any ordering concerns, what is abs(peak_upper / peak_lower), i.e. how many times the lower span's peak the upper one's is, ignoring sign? 0.88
